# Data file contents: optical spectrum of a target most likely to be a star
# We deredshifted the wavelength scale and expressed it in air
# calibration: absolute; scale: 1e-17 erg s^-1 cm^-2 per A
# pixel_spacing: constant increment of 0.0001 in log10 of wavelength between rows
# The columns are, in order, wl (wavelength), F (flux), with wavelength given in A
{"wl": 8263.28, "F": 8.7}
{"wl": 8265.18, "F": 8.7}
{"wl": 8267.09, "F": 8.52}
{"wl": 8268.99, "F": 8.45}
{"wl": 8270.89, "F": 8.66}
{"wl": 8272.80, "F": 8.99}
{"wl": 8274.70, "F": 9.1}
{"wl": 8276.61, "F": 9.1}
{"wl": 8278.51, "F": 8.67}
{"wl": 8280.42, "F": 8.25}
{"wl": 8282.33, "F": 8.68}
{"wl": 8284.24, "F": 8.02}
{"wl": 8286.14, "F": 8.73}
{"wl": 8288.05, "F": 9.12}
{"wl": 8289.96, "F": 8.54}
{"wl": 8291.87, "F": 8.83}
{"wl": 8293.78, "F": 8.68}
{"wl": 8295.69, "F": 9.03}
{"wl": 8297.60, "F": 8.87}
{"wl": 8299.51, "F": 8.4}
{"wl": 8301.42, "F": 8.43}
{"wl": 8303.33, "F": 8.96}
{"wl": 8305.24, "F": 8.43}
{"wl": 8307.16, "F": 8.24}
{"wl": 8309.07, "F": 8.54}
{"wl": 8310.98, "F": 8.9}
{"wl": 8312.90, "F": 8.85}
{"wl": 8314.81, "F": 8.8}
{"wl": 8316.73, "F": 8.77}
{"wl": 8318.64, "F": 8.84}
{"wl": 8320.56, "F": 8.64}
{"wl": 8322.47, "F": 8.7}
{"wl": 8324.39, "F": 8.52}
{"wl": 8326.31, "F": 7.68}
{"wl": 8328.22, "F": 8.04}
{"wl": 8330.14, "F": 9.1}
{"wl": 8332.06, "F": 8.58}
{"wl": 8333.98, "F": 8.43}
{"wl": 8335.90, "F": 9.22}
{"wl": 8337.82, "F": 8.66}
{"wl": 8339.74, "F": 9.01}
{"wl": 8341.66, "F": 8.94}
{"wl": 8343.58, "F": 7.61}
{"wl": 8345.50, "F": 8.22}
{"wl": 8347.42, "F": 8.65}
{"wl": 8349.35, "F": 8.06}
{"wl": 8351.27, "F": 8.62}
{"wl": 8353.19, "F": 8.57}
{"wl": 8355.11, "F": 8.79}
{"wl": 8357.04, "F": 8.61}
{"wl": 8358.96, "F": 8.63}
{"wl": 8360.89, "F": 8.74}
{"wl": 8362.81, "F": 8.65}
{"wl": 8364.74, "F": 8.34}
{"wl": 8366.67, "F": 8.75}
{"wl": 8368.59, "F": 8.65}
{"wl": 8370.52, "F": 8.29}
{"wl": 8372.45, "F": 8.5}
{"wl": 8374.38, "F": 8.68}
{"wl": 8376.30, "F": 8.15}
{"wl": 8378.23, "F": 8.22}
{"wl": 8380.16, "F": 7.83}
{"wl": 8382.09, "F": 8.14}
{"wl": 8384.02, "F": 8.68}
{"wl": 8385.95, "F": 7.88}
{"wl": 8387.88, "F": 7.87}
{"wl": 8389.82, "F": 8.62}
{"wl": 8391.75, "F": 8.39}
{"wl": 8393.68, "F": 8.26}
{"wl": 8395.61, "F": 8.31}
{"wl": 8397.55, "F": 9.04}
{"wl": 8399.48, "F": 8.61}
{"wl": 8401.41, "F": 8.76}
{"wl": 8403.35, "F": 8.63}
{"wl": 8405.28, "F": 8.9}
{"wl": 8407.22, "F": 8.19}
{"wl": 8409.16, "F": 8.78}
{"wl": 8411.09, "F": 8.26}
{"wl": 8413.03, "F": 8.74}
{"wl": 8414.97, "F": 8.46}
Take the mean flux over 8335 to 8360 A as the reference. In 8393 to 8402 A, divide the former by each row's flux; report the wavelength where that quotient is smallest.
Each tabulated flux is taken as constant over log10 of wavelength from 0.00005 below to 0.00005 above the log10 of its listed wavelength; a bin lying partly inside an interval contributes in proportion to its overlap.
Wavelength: 8397.55 A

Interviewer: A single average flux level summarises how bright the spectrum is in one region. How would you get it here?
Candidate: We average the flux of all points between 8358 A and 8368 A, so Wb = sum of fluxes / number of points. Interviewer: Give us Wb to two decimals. 8.62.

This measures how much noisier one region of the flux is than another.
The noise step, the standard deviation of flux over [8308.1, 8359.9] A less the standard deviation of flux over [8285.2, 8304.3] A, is 0.14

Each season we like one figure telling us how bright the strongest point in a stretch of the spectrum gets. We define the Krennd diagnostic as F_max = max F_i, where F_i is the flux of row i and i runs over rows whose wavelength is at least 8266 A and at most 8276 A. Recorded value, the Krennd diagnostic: 9.1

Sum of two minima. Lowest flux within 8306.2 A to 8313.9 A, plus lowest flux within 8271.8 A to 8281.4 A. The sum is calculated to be 16.5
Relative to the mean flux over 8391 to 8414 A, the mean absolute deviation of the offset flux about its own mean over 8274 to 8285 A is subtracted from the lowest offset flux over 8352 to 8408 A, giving -1.08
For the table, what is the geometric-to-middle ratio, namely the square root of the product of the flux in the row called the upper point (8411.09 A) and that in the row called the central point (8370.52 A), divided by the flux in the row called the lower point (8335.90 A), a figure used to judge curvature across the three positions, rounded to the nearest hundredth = 0.90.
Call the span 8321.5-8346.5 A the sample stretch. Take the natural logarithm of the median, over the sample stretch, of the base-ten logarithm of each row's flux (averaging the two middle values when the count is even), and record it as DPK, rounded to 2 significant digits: -0.069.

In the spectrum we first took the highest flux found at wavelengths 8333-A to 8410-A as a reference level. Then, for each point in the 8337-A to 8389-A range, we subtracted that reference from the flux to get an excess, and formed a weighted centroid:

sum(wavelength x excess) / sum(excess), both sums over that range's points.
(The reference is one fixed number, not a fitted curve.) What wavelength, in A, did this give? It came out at 8365.5 A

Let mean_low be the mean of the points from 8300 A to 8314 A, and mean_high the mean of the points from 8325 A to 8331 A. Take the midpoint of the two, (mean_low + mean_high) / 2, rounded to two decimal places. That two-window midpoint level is 8.45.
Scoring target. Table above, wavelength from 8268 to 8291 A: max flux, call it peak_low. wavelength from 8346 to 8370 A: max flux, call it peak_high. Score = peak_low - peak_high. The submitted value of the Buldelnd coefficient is 0.33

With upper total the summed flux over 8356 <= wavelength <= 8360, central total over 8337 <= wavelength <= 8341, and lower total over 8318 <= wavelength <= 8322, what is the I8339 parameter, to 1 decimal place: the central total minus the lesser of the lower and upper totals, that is 0.4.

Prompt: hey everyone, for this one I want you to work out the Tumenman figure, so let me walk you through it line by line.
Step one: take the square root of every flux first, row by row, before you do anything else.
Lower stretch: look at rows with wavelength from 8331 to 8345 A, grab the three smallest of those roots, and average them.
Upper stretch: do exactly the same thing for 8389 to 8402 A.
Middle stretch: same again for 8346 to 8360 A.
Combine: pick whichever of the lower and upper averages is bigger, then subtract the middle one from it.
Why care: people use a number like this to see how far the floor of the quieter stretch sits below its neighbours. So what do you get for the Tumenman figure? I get -0.02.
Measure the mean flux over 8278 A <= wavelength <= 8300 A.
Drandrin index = 8.65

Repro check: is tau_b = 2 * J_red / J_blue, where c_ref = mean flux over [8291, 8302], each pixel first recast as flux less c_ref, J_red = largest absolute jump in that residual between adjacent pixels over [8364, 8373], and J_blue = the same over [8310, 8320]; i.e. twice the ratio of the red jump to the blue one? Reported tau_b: 11.7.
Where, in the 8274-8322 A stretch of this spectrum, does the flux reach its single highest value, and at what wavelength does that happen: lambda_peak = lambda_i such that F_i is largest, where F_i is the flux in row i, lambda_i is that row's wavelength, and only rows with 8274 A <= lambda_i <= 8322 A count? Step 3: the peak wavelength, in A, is 8288.05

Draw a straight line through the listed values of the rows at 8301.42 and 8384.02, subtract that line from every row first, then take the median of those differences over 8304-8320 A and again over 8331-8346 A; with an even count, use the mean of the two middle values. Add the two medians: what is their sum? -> 0.40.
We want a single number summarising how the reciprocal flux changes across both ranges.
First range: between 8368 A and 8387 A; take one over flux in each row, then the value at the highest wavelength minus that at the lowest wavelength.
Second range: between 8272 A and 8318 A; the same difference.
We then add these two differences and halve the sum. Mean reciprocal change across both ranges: 0.007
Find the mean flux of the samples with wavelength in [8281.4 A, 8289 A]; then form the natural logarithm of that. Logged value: 2.16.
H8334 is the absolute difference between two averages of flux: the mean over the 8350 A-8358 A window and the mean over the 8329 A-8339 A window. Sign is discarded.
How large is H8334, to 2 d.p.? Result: 0.15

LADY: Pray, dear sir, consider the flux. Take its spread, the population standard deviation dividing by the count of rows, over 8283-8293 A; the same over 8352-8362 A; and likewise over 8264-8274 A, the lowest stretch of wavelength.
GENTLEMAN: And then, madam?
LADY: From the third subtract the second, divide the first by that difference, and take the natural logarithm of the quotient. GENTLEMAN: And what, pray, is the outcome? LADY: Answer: 1.3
